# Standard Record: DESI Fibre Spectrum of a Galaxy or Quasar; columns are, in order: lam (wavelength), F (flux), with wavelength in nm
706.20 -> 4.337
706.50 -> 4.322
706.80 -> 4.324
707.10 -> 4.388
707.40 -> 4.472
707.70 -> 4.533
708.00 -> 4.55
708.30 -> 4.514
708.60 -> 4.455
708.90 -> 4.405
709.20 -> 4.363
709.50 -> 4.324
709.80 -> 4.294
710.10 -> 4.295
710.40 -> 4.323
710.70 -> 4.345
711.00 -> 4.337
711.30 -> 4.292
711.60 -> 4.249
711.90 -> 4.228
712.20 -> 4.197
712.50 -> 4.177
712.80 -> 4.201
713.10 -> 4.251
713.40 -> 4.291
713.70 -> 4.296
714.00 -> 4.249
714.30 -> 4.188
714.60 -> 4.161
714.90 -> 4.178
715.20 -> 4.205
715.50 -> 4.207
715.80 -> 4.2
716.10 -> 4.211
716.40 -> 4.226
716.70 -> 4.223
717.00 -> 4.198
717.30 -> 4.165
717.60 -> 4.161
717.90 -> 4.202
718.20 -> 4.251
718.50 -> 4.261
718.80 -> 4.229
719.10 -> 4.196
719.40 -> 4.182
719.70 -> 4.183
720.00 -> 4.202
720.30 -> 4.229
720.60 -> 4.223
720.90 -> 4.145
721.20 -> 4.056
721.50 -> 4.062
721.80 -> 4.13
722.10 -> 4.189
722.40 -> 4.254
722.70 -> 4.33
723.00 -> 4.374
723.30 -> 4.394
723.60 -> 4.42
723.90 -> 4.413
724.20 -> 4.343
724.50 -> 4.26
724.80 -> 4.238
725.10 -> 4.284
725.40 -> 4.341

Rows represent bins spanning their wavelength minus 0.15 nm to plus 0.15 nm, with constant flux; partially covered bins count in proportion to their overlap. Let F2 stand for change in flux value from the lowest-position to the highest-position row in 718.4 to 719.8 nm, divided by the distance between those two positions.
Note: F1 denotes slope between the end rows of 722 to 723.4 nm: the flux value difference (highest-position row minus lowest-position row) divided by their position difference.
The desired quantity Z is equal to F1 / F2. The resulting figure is -2.6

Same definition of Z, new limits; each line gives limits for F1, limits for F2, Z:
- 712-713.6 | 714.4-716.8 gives 2.7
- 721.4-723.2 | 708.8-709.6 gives -1.5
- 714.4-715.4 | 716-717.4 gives -1.9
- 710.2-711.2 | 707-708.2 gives 0.1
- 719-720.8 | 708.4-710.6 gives -0.2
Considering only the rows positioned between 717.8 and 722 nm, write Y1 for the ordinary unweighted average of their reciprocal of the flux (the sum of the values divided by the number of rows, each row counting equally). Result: 0.2392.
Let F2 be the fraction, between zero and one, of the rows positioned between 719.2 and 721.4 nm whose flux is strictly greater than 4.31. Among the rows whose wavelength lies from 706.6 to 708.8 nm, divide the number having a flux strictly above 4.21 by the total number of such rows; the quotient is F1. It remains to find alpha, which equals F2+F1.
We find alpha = 1.00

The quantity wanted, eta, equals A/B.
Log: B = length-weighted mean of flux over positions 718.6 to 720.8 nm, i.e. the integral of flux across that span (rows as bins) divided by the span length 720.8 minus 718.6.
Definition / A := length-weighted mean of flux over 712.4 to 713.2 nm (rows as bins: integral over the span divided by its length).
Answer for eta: 1.00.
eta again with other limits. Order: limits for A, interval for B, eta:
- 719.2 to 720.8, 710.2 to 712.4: 0.98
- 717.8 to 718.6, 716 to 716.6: 1.00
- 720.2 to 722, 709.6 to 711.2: 0.96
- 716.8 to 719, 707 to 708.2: 0.94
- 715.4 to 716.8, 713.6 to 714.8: 1.00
